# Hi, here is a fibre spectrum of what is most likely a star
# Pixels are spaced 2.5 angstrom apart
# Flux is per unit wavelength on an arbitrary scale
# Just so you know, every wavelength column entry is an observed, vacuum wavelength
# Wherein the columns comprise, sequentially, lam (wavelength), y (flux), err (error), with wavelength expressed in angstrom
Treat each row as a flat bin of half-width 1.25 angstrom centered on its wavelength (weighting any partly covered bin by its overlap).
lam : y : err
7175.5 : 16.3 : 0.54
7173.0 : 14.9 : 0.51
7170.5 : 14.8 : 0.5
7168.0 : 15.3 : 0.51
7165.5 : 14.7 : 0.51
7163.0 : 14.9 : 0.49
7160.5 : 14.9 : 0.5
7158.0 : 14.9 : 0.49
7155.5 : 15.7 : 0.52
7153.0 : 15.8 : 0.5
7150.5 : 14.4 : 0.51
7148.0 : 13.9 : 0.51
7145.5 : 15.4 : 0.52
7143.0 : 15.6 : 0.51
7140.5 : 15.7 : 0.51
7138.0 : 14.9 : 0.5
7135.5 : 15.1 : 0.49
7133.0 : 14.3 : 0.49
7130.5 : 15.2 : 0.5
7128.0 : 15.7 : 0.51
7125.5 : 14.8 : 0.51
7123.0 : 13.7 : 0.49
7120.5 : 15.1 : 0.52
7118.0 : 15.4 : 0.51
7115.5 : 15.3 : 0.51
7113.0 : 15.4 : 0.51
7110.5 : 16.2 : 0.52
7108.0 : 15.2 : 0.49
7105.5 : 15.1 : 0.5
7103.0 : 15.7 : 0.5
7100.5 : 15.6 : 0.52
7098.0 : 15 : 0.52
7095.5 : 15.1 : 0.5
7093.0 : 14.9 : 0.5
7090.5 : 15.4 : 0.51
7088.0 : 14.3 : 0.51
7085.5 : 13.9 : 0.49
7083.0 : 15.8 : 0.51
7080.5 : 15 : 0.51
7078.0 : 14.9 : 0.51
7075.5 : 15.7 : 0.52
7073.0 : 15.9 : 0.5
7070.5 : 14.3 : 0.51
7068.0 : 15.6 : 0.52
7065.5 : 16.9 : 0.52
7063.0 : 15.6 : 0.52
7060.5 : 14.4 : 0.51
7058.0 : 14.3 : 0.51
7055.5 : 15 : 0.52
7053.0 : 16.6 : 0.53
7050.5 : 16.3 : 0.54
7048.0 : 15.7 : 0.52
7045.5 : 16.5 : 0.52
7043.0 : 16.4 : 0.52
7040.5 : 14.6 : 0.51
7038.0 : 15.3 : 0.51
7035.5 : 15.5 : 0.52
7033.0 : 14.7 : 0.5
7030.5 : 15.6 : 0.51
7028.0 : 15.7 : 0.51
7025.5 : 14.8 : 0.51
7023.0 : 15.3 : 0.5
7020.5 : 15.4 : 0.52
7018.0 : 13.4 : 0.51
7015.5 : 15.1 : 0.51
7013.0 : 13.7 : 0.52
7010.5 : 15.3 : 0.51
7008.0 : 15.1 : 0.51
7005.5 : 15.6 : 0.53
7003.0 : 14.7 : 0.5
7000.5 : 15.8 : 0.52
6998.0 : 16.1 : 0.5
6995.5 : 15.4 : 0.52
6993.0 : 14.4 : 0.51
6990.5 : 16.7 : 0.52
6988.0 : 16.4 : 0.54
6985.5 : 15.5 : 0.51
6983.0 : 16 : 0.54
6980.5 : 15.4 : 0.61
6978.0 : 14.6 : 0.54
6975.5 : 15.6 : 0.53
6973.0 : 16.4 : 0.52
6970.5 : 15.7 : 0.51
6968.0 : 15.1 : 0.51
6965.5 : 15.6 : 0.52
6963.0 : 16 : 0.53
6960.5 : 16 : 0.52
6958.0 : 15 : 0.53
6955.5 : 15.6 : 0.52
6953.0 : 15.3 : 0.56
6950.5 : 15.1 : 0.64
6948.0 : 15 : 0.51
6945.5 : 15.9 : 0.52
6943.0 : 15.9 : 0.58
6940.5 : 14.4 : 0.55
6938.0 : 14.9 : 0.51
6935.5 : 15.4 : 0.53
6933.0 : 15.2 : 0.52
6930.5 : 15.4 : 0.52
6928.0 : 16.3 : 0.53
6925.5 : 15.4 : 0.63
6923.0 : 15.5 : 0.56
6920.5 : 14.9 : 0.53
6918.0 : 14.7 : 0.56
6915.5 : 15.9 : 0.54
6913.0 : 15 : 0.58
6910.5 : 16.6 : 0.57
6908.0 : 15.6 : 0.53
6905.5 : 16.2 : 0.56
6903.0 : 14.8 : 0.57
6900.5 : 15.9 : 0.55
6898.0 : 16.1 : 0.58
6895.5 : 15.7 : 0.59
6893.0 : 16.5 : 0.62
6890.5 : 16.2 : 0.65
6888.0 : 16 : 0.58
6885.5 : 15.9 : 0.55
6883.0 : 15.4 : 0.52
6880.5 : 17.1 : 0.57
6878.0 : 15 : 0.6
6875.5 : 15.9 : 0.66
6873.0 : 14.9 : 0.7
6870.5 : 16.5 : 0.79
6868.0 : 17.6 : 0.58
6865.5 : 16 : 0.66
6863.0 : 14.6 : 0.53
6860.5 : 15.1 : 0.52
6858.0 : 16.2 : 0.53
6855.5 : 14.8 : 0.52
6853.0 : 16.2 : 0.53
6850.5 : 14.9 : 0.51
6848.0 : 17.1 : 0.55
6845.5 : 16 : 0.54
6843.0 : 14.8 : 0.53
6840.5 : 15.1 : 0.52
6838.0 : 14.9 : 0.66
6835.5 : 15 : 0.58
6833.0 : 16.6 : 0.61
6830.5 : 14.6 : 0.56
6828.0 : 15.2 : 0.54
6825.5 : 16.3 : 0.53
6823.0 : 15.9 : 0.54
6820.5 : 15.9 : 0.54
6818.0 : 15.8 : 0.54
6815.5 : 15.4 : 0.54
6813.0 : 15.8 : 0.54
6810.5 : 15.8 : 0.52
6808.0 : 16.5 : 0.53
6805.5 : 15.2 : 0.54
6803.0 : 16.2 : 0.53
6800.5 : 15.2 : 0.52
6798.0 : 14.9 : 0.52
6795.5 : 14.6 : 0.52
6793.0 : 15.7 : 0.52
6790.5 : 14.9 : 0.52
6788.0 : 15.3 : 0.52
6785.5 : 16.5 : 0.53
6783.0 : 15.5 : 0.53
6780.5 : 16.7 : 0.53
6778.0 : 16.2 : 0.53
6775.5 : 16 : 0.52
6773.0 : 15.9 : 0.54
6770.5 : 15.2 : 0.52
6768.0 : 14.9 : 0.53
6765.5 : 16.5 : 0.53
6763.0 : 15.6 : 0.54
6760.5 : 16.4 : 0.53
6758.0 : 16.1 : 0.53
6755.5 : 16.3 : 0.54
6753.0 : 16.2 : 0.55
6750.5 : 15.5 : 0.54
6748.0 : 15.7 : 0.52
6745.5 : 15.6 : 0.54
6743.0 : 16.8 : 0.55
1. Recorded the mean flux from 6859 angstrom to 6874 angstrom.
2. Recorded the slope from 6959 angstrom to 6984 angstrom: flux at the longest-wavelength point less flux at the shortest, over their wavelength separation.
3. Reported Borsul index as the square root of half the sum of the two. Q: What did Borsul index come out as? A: 2.81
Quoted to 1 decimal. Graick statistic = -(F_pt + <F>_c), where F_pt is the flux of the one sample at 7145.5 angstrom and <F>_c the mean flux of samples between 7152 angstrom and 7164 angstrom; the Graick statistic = -30.6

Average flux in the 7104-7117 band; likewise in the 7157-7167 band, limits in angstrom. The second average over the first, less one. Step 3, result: -0.038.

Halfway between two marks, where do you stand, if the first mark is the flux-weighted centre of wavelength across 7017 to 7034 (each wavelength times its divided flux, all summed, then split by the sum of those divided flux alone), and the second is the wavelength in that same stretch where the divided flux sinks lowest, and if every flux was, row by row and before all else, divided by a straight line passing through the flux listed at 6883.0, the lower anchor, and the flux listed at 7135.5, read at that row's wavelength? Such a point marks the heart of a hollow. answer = 7021.8 angstrom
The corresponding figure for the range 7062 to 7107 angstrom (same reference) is 7084.8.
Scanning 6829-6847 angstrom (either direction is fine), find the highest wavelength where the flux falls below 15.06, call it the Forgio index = 6843.0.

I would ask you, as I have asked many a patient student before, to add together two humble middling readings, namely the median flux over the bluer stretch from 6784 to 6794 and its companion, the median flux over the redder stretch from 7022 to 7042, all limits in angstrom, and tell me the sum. 30.8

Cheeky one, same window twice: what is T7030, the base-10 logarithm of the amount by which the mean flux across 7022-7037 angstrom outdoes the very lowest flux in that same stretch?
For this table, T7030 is -0.25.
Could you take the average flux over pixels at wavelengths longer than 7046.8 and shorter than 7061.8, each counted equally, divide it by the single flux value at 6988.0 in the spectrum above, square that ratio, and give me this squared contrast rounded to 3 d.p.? 0.880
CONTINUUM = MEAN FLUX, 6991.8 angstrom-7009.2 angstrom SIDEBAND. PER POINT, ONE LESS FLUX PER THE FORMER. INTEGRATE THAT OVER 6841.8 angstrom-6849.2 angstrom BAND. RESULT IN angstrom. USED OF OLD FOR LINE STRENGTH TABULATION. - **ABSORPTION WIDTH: -0.3 angstrom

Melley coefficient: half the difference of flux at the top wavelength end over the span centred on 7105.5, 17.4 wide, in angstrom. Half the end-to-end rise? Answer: 0.2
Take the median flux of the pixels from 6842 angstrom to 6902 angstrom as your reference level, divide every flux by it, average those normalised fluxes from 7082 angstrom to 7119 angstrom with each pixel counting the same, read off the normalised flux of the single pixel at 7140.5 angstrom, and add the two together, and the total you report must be 1.94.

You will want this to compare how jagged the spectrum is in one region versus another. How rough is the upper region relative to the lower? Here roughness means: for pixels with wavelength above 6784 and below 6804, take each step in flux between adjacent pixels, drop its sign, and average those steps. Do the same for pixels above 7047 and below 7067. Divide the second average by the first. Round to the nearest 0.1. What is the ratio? 1.1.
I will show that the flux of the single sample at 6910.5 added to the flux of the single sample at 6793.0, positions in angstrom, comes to 32.3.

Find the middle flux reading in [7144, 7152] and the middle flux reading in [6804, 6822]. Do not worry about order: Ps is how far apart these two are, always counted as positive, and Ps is 1.4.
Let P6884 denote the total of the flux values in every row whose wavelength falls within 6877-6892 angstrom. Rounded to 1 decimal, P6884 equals 95.6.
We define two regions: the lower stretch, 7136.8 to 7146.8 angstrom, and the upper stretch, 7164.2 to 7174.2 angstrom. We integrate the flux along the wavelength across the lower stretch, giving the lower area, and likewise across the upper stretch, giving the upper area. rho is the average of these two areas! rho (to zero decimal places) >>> 152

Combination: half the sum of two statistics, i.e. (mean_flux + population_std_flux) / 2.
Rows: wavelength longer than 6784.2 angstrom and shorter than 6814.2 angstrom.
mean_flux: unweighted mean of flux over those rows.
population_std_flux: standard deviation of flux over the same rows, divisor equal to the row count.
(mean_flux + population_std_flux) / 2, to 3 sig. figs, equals 8.08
